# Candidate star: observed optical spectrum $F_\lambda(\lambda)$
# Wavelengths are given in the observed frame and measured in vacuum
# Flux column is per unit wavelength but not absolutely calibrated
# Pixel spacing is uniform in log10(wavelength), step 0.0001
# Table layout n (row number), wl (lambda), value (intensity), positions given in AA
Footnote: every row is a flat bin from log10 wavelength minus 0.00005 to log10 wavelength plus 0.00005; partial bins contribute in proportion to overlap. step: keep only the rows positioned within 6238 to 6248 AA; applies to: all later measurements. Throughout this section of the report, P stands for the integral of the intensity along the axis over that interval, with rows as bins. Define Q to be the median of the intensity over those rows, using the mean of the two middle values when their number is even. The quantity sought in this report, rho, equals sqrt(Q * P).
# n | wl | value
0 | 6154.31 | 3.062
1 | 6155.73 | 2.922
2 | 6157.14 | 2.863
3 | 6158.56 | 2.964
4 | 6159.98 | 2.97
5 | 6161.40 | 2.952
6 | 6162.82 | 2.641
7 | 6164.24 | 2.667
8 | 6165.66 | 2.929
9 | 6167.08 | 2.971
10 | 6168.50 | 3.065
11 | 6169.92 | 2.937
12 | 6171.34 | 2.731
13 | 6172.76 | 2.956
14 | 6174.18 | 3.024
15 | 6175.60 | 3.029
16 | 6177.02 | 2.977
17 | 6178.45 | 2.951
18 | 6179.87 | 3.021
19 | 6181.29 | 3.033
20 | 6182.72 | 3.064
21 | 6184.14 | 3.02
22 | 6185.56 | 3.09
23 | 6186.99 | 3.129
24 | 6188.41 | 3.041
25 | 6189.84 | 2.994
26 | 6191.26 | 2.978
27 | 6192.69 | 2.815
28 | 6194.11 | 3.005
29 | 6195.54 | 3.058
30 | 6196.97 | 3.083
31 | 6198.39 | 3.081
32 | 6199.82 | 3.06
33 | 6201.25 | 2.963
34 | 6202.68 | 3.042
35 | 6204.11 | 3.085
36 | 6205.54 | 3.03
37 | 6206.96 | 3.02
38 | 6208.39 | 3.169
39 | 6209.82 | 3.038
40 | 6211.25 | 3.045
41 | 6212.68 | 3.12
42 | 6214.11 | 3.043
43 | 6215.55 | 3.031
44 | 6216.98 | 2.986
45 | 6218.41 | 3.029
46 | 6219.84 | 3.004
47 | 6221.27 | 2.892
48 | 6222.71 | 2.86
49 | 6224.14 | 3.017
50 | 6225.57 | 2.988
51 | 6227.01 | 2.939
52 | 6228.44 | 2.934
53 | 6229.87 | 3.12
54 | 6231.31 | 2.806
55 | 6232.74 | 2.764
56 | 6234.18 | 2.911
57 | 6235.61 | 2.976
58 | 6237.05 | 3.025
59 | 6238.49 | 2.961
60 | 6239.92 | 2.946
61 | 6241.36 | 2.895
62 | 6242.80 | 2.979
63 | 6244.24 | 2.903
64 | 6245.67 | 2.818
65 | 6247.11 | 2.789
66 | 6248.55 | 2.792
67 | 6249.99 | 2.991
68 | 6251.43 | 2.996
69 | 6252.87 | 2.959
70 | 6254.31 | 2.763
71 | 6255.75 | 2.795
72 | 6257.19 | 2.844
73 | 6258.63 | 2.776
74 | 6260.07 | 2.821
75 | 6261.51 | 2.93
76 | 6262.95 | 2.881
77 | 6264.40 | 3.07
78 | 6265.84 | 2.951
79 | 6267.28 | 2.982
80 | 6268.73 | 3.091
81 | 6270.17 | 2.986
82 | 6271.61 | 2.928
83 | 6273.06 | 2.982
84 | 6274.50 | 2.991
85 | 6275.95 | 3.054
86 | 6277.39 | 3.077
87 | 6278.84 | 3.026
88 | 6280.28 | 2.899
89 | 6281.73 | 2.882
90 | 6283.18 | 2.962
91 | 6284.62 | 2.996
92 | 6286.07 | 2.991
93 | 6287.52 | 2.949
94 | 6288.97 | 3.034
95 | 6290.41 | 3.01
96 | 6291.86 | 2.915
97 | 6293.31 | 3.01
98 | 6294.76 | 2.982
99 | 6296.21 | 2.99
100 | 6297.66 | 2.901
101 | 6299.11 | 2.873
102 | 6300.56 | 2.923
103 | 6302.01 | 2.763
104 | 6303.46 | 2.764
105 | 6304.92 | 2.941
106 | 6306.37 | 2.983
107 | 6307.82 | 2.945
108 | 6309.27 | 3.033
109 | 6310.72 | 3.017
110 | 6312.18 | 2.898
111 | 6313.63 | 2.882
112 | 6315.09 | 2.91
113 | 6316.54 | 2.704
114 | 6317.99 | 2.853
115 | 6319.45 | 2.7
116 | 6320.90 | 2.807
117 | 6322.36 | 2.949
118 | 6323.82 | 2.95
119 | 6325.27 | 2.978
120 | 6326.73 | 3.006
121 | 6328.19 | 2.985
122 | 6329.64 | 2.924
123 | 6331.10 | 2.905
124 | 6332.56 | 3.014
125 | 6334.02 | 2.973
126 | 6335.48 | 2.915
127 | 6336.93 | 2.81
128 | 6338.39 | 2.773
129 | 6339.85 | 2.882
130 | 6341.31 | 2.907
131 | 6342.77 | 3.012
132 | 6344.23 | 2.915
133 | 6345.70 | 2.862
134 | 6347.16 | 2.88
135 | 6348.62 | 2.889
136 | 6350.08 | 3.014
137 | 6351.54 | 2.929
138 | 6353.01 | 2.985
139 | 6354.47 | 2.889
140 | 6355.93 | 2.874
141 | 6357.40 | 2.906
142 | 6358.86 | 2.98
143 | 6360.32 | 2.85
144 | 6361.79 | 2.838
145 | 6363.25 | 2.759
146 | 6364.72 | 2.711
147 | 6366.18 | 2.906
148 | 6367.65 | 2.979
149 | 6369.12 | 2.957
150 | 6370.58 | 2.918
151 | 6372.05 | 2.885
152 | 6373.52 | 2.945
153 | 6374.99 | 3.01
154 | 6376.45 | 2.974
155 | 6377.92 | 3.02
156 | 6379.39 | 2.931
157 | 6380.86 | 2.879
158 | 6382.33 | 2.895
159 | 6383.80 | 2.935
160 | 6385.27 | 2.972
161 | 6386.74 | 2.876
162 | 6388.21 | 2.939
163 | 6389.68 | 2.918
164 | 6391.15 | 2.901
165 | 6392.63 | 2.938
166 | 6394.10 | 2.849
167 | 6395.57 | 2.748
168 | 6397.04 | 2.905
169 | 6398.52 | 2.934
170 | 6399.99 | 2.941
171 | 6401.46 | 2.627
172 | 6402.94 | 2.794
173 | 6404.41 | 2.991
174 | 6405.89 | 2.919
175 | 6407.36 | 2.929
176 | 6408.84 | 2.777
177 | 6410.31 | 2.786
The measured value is 9.17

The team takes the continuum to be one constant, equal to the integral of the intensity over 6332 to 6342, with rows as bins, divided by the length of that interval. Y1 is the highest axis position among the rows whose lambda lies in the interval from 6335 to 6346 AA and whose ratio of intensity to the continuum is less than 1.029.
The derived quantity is 6345.70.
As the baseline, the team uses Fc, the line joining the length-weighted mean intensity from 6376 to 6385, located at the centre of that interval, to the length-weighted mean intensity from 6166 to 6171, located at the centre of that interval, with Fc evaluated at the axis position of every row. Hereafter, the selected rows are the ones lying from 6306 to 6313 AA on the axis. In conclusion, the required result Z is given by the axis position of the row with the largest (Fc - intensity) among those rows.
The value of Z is 6312.18 AA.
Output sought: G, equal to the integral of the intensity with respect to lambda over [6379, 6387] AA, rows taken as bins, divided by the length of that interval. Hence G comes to 2.92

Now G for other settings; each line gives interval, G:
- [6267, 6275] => 2.99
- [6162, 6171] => 2.86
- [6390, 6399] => 2.88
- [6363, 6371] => 2.88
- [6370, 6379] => 2.96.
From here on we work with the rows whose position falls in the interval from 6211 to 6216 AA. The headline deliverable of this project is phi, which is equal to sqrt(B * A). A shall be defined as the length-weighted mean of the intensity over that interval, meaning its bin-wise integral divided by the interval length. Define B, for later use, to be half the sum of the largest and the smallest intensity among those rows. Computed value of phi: 3.07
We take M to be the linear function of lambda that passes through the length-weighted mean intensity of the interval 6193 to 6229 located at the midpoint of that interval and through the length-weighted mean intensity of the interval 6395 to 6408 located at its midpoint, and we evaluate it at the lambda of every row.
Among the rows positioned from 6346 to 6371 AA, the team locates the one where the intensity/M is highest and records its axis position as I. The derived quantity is 6350.08 AA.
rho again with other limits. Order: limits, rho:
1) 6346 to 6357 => 9.63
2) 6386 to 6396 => 9.15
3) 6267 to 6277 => 9.47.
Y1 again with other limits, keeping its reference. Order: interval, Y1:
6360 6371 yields 6370.58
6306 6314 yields 6313.63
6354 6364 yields 6363.25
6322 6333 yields 6331.10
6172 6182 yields 6178.45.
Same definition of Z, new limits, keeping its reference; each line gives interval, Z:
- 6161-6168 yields 6162.82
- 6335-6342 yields 6338.39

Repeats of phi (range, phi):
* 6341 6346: 2.93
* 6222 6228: 2.95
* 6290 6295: 2.97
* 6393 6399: 2.85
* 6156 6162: 2.93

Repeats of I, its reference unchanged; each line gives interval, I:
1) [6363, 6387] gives 6377.92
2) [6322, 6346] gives 6342.77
